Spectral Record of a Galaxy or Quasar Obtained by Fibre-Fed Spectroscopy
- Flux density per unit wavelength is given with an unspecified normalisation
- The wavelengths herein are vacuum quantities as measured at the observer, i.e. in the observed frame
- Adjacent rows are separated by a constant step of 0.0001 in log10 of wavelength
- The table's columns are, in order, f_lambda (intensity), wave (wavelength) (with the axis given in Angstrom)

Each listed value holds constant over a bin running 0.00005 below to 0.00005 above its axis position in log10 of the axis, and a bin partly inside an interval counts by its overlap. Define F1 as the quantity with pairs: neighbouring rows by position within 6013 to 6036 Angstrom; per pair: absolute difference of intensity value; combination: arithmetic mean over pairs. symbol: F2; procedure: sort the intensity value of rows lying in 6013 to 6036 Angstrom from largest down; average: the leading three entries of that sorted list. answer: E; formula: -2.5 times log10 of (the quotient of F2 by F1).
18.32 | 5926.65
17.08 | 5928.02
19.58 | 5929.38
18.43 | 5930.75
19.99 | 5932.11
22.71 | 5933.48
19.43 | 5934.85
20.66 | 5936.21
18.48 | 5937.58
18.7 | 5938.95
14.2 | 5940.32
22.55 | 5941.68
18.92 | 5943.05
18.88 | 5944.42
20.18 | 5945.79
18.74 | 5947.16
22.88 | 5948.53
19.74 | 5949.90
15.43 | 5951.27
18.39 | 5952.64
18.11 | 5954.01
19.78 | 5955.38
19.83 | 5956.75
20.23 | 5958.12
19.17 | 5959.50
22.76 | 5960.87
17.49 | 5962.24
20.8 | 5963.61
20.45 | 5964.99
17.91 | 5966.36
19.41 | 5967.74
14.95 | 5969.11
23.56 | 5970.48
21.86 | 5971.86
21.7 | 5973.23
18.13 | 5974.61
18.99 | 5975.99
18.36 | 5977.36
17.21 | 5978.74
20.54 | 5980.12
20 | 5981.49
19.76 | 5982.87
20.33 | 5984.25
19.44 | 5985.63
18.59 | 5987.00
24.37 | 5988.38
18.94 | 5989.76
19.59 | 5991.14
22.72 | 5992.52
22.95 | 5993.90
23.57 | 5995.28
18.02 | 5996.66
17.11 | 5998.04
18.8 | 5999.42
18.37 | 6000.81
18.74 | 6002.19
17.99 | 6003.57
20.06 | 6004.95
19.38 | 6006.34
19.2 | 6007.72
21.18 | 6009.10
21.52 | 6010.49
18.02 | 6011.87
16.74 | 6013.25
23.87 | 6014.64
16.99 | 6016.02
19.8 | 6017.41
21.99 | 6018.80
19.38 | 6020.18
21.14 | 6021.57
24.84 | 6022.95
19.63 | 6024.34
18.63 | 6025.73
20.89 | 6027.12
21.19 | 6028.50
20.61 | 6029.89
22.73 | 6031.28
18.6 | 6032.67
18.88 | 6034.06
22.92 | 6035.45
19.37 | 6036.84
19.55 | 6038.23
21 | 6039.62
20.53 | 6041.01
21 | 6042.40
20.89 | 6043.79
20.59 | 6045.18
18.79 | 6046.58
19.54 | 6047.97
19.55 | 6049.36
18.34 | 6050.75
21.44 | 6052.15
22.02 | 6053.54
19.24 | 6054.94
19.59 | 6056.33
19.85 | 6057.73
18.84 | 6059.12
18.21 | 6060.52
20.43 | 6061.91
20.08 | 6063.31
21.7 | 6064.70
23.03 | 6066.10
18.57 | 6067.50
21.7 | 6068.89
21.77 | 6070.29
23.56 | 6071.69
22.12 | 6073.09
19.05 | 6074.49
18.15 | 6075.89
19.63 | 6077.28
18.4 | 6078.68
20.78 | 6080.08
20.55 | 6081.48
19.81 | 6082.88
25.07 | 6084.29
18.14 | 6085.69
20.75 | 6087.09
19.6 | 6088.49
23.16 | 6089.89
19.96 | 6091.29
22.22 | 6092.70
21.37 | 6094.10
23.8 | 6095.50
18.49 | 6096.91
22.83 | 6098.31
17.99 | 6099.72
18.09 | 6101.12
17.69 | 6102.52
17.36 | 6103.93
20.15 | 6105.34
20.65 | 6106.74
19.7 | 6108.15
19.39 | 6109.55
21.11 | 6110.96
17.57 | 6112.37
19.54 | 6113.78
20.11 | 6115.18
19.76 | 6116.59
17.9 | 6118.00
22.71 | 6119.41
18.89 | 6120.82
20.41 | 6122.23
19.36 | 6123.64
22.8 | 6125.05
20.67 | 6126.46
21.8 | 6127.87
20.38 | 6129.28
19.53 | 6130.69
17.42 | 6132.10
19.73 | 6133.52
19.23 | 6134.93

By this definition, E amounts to -2.27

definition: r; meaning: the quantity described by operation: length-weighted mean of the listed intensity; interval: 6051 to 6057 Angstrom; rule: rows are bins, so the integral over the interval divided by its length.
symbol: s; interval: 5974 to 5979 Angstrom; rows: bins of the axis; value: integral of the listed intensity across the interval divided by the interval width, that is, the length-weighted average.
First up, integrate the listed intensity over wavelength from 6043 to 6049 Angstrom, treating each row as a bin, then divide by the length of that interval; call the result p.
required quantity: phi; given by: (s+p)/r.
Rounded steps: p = 19.9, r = 20.4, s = 18.3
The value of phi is 1.87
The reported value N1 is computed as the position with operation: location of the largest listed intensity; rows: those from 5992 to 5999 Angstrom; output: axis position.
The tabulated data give 5995.28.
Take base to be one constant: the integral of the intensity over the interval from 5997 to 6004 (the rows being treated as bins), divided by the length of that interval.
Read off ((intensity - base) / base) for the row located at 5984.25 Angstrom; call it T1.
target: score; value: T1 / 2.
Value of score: 0.059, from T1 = 0.12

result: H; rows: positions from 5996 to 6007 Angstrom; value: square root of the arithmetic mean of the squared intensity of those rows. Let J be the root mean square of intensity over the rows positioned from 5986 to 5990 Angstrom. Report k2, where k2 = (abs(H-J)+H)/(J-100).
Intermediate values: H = 18.6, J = 20.8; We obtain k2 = -0.263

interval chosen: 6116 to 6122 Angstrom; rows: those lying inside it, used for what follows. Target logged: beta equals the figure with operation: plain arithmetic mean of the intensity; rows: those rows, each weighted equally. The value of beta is 19.8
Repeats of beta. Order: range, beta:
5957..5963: 19.9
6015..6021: 19.5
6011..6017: 18.9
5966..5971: 19.0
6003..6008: 19.2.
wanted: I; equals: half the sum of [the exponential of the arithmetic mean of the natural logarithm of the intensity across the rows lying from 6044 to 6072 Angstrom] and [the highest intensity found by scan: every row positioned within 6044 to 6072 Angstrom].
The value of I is 21.9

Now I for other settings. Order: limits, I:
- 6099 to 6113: 20.0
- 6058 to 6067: 21.7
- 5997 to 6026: 22.2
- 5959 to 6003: 22.0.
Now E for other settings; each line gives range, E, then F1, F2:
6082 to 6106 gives -2.30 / 2.9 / 24.0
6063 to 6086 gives -2.56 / 2.3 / 23.9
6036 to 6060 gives -3.41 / 0.9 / 21.5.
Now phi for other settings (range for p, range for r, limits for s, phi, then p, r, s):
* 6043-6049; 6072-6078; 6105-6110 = 2.00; 19.9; 20.0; 20.0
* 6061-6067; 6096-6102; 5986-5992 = 2.13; 21.1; 19.5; 20.4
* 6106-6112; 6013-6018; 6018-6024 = 2.14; 20.1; 19.6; 21.7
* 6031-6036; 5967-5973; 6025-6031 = 2.04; 20.5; 20.1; 20.5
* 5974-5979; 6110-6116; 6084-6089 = 1.99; 18.3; 19.6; 20.6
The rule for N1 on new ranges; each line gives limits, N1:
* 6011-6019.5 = 6014.64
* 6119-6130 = 6125.05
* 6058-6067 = 6066.10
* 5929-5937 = 5933.48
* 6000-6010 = 6009.10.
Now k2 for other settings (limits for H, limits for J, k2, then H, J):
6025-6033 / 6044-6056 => -0.263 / 20.5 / 20.0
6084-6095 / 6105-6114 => -0.287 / 21.4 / 19.8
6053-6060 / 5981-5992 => -0.253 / 19.9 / 20.2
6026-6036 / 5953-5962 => -0.272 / 20.9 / 20.0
